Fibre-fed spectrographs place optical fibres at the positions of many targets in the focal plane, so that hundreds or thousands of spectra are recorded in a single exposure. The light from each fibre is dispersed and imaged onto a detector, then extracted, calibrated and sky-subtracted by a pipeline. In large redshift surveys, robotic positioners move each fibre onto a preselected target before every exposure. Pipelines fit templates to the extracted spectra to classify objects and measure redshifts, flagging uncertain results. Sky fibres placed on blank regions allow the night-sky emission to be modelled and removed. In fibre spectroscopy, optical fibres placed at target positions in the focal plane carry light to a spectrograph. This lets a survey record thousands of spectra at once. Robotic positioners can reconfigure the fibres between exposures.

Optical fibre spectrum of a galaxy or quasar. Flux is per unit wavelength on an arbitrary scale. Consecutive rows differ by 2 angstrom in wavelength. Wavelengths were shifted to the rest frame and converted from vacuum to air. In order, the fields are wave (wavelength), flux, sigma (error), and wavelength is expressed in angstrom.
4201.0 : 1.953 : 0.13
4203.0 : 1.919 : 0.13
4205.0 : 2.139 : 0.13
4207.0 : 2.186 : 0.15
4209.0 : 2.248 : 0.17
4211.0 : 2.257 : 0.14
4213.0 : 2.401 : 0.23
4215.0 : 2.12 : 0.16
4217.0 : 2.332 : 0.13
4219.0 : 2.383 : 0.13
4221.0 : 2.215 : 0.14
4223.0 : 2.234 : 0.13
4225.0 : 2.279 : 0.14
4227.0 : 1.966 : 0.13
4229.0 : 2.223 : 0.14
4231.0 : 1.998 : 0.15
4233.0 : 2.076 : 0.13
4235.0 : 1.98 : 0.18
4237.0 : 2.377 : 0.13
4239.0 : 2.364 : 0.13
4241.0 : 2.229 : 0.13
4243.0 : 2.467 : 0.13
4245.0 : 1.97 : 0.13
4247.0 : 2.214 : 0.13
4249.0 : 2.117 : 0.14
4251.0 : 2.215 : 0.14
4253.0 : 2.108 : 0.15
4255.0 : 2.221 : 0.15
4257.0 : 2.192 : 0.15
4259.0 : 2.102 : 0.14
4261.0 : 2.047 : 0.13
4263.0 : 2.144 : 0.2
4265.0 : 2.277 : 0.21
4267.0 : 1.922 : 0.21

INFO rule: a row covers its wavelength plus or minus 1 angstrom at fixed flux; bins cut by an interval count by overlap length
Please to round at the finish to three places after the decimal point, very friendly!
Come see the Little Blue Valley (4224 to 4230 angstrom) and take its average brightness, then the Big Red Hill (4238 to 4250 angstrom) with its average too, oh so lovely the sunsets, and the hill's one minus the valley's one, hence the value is 0.071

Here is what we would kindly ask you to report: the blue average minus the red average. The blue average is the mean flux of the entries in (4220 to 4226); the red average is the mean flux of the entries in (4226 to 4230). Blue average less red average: 0.15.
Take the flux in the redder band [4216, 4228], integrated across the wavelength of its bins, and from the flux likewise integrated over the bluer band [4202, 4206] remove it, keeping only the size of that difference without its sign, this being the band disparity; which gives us 19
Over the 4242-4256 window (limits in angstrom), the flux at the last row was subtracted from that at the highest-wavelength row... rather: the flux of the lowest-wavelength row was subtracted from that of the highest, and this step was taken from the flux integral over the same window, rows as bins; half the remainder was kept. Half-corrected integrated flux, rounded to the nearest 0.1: 15.4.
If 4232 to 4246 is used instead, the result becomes 15.5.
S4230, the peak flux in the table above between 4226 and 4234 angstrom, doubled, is 4.45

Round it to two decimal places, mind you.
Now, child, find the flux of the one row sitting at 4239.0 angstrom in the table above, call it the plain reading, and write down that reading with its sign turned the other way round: -2.36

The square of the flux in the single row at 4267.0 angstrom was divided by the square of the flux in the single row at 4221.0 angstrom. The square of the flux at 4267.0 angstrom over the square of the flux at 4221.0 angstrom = 0.75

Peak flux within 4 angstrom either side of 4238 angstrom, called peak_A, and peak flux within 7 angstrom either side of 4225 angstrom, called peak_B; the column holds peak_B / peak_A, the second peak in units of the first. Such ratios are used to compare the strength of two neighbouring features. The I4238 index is 1.003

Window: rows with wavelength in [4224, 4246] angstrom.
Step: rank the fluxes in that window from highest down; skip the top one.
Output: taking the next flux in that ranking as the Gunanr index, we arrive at 2.377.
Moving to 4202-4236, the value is 2.383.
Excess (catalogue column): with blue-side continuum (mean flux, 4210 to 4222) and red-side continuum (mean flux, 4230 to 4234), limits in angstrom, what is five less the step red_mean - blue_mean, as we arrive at 5.25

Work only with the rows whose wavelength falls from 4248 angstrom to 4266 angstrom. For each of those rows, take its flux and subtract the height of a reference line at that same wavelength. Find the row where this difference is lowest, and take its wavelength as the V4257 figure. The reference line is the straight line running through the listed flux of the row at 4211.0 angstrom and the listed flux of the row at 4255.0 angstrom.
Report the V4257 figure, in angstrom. 4261.0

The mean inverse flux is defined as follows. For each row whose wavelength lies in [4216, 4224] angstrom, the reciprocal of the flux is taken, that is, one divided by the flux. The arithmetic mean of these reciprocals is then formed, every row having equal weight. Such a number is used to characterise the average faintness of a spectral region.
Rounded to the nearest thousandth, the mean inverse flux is 0.437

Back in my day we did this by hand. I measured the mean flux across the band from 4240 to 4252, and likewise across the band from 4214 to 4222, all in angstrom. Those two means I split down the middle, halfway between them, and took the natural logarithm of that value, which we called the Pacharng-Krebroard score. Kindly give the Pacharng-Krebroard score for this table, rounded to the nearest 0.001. 0.803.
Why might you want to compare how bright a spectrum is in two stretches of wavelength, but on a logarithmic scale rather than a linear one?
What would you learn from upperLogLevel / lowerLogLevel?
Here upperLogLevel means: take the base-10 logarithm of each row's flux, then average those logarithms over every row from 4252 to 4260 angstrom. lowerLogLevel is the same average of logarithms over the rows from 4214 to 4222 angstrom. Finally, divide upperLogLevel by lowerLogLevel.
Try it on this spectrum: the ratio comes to 0.94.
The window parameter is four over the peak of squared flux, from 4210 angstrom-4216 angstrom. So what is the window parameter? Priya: 0.694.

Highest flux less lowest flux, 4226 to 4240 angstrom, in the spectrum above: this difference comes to 0.41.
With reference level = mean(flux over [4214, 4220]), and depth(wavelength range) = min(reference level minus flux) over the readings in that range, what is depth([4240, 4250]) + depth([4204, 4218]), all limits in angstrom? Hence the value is -0.31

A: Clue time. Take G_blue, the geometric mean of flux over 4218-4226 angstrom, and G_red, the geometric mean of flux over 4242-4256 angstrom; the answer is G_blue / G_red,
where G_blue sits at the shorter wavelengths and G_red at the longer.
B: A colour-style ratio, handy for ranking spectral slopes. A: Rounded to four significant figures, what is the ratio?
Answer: 1.043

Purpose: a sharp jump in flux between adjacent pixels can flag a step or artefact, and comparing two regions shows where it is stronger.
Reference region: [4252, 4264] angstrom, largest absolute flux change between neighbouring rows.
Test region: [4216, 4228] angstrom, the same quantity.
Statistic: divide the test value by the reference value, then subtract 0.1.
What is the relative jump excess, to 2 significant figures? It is 2.7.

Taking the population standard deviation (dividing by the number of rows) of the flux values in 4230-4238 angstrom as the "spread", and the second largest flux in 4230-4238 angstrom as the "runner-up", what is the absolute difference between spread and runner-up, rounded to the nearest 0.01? 1.92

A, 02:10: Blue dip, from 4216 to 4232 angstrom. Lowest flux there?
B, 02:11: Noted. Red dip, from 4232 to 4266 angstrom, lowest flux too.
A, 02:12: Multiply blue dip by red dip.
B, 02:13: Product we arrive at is 3.87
